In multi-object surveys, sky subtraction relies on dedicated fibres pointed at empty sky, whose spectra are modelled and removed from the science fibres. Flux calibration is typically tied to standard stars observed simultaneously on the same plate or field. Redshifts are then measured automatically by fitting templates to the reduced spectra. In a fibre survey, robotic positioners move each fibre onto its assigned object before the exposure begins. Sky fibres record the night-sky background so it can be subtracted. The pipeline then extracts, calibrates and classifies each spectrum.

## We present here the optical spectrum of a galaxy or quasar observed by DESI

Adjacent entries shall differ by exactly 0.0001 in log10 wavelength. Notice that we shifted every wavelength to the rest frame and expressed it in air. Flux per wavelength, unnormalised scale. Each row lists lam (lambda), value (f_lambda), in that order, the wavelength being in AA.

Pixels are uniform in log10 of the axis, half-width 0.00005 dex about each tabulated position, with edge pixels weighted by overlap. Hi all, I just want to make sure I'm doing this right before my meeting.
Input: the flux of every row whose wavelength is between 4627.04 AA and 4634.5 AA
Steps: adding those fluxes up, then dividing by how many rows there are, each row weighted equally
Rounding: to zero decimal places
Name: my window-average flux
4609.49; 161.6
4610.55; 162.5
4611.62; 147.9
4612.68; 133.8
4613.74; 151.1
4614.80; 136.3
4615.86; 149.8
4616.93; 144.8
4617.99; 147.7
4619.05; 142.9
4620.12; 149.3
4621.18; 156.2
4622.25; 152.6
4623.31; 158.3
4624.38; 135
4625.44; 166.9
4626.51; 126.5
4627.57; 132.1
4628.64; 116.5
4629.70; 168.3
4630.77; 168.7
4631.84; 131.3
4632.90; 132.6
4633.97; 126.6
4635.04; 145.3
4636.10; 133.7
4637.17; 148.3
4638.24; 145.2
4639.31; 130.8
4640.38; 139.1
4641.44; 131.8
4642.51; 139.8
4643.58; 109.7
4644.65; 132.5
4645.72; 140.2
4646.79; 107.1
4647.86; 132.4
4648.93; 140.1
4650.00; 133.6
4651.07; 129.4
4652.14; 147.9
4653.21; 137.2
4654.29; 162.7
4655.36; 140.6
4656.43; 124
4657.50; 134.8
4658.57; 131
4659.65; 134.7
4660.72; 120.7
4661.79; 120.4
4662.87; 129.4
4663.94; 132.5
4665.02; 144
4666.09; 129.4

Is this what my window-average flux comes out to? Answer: 139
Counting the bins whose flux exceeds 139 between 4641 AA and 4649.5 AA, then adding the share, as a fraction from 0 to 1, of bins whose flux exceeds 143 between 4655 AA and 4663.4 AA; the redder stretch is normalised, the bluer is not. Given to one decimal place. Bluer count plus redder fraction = 3.0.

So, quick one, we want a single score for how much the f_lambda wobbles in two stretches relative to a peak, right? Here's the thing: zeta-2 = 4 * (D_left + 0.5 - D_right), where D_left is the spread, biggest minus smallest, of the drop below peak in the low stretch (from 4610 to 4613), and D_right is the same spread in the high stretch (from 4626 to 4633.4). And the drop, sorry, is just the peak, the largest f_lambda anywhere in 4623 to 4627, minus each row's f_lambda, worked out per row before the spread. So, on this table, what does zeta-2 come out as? -92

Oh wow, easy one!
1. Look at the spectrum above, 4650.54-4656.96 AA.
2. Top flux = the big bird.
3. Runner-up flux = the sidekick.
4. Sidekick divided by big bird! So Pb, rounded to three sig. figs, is 0.909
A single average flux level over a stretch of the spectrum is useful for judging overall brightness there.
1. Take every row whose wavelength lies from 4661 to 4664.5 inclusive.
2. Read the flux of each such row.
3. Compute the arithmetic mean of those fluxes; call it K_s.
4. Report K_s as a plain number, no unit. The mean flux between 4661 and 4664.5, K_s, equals 127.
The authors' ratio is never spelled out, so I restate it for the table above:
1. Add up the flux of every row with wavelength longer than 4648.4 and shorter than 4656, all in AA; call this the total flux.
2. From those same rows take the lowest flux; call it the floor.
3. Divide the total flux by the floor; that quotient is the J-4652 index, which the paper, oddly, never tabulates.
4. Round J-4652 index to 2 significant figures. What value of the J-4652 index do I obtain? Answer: 7.7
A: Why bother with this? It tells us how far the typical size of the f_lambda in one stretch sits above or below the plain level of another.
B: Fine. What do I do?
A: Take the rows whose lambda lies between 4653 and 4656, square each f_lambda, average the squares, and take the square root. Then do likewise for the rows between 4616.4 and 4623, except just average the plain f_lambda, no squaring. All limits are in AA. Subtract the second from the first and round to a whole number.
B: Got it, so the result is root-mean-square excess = -2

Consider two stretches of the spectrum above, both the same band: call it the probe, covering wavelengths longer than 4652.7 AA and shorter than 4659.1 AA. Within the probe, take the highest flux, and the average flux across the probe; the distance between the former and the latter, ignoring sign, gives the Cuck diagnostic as 24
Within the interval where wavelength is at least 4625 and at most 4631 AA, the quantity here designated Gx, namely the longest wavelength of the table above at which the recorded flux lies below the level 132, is 4628.64 AA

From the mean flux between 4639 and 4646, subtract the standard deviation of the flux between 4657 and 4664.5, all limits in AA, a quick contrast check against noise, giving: 126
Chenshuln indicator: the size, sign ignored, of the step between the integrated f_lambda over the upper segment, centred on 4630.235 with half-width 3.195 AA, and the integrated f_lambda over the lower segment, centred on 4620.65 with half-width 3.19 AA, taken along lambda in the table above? 59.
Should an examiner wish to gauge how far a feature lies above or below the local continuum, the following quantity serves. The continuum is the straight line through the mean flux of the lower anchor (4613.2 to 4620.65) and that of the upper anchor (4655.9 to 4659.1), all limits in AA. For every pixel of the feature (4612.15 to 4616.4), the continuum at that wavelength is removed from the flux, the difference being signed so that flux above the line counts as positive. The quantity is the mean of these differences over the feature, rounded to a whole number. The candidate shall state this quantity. -4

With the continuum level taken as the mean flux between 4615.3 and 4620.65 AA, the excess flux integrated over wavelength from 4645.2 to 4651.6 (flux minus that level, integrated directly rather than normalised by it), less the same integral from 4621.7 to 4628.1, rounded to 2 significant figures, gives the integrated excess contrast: -95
